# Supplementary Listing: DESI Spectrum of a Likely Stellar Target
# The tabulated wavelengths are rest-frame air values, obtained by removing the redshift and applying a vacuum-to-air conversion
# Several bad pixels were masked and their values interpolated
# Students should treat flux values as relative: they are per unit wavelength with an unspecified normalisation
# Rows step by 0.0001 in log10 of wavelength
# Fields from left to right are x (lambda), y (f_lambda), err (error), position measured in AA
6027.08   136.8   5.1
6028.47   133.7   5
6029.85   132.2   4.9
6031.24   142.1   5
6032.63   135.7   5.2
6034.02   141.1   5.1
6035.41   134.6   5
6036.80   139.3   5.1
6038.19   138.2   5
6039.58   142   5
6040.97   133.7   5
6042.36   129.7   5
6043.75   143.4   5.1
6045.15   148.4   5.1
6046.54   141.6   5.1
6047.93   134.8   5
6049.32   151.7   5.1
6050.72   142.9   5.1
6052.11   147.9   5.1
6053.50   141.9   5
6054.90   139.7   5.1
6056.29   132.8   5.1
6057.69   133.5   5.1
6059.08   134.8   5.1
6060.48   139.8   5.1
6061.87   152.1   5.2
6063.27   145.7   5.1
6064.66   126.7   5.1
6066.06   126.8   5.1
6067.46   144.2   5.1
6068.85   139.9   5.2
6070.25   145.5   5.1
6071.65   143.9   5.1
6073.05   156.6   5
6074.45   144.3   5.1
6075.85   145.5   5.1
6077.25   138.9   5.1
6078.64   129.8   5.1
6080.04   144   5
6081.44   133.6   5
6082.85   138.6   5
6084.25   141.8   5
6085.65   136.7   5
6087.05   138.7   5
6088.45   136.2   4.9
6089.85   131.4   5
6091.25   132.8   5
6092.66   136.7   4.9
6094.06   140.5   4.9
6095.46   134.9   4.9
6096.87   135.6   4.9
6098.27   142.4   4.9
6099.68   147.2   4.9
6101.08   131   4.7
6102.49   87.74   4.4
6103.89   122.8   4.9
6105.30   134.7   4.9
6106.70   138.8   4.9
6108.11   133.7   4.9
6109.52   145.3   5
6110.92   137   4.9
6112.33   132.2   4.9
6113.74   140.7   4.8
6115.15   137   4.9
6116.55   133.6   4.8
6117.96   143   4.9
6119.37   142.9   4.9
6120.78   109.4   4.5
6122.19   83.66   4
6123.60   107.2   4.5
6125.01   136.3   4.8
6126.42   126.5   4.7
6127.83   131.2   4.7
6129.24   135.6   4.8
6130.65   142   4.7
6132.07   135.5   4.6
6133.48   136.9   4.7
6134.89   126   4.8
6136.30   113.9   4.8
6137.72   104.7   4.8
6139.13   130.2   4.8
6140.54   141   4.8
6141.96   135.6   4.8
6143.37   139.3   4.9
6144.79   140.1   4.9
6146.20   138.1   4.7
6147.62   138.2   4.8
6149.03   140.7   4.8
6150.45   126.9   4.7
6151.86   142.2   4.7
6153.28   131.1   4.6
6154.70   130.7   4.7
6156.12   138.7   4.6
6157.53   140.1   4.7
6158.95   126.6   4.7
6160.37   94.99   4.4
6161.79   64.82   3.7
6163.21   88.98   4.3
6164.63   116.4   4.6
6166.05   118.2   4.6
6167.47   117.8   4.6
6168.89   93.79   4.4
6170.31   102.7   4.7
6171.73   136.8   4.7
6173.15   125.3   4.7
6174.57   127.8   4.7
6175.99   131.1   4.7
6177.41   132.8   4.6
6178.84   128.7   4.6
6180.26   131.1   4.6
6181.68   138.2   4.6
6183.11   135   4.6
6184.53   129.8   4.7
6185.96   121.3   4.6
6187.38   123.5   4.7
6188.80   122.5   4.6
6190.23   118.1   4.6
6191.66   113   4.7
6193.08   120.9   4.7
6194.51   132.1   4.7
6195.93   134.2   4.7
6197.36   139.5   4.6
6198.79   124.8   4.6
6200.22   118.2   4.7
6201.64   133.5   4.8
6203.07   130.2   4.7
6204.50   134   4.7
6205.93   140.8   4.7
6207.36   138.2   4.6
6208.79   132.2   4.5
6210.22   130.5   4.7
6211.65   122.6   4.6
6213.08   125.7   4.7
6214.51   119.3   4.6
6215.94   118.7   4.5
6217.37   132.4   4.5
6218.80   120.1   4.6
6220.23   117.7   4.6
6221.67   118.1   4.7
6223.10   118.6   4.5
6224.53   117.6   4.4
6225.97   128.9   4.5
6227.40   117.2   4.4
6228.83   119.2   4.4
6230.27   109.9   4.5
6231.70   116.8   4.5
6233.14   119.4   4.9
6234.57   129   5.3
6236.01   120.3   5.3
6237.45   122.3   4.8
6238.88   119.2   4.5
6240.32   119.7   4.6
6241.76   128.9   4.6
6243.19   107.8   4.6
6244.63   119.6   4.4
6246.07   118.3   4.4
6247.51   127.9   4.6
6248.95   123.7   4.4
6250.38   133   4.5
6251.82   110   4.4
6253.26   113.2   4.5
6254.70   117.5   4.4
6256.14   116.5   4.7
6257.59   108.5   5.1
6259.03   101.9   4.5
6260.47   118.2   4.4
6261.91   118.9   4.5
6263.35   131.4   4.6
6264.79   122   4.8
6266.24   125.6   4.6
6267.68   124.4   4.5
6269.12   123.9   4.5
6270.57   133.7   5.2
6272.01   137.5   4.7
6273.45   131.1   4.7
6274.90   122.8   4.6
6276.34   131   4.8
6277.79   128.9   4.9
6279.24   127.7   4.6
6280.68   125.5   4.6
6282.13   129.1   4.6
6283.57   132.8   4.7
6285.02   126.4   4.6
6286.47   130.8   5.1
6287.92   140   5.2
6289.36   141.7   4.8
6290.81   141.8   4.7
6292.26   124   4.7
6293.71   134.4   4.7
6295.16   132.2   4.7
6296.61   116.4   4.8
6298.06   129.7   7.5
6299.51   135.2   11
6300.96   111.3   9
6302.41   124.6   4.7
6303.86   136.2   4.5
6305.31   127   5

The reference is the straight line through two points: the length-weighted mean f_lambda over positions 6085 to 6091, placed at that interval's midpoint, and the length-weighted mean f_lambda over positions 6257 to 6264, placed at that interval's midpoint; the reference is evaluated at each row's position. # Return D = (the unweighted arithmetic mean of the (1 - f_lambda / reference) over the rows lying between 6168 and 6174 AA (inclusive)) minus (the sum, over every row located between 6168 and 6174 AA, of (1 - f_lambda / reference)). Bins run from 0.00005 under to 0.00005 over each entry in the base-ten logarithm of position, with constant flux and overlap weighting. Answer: -0.27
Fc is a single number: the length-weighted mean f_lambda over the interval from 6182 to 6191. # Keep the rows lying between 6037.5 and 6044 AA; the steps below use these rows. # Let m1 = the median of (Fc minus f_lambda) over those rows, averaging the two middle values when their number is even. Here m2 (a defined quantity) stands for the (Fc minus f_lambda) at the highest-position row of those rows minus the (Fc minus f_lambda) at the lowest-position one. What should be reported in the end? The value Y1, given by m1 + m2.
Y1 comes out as -18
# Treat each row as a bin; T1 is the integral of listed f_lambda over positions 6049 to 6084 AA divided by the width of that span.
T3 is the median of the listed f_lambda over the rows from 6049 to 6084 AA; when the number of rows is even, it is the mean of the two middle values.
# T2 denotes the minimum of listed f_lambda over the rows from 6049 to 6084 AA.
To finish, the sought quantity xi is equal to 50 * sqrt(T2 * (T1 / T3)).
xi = 560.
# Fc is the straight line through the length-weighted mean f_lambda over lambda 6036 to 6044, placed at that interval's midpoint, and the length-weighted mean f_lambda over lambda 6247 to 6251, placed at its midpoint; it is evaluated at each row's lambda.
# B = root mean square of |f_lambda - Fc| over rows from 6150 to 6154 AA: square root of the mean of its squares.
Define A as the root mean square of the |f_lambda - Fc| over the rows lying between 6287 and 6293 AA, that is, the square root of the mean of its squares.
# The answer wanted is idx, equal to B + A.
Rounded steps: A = 13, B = 6.5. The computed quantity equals 19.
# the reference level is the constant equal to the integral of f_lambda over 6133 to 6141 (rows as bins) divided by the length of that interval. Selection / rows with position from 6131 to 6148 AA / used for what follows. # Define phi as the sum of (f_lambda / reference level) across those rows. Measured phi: 12.7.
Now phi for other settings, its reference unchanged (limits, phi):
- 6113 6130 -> 12.2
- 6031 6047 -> 13.4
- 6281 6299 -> 12.7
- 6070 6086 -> 13.6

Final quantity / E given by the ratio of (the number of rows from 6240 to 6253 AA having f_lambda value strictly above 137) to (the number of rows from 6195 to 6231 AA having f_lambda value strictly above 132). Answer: 0.0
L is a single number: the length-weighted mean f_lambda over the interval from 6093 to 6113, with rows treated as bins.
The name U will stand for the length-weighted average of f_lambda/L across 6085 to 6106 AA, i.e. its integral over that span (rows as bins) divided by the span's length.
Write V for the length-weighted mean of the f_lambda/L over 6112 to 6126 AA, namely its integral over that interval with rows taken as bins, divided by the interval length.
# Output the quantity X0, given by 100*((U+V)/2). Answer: 97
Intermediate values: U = 1.00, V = 0.95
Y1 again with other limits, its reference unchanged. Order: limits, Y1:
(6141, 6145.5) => -18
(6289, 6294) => -5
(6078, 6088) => -22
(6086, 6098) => -7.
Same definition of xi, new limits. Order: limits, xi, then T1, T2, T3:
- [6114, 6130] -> 445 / 127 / 83.66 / 134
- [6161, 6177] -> 392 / 112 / 64.82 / 118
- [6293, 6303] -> 520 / 126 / 111.3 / 130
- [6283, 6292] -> 559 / 135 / 126.4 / 136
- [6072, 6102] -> 570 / 139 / 129.8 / 139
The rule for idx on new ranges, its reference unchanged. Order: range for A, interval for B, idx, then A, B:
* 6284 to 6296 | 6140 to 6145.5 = 16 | 10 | 6.4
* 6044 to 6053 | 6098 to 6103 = 34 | 9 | 24.6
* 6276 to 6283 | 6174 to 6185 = 6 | 2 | 3.3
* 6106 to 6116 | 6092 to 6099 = 10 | 5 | 4.2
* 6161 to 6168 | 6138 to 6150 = 44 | 37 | 6.1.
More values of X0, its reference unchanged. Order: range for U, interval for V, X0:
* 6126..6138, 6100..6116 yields 98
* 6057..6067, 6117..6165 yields 99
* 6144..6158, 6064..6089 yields 104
